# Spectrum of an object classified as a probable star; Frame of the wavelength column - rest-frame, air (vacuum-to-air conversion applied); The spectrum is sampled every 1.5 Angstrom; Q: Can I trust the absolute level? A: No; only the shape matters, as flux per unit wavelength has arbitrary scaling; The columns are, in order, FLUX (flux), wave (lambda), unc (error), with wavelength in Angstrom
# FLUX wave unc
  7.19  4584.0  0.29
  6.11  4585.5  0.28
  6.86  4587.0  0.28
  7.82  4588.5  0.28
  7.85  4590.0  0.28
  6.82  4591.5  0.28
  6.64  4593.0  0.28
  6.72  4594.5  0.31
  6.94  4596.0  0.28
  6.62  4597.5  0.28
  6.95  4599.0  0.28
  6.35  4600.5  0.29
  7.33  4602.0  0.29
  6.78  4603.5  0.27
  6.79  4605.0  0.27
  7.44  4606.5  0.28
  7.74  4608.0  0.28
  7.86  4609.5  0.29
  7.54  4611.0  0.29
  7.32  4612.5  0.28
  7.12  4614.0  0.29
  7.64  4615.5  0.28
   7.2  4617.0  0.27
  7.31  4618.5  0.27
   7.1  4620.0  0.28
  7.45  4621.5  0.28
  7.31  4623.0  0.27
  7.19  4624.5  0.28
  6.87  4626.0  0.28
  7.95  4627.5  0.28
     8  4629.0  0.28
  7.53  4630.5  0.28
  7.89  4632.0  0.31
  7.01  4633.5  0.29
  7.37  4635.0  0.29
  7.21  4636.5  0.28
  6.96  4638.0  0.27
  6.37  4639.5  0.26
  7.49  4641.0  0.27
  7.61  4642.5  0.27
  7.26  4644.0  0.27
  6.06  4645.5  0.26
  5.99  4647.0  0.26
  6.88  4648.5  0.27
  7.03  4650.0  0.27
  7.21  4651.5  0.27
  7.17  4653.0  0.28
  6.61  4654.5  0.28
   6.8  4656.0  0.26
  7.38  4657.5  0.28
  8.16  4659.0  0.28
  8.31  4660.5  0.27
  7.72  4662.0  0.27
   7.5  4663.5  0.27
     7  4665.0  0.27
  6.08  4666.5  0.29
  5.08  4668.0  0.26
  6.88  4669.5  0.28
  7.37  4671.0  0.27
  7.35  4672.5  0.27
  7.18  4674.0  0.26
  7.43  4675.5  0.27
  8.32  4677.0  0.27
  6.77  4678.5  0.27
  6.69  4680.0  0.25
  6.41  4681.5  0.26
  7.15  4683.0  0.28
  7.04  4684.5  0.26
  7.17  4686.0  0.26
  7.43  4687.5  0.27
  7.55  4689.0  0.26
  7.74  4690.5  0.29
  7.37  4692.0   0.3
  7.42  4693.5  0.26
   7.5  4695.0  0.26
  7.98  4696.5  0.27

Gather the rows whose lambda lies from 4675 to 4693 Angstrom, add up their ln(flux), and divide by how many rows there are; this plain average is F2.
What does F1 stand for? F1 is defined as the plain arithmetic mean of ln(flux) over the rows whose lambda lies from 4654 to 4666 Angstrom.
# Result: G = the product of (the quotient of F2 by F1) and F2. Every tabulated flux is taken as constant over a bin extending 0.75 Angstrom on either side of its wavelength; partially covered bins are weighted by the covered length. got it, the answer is 1.96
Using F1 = 2.00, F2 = 1.98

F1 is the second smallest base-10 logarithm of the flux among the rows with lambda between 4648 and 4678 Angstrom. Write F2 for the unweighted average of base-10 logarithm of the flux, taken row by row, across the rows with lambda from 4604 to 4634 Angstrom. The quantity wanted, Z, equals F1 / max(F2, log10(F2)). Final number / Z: 0.902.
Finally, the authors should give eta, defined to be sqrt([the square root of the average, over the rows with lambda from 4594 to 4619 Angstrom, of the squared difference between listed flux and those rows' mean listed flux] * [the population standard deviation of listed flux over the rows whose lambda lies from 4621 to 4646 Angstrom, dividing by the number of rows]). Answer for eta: 0.45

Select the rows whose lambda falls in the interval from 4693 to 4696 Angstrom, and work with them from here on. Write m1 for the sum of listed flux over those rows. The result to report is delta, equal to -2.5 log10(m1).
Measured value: -2.93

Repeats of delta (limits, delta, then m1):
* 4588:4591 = -2.99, 15.7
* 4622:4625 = -2.90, 14.5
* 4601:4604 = -2.87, 14.1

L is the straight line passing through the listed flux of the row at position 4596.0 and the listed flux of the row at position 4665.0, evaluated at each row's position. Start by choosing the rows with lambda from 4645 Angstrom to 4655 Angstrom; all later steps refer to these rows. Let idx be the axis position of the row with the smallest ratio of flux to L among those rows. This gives 4647.0 Angstrom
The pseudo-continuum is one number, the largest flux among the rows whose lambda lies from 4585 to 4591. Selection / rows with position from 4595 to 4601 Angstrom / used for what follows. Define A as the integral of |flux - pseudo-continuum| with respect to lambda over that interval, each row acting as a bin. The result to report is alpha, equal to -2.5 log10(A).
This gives -2.1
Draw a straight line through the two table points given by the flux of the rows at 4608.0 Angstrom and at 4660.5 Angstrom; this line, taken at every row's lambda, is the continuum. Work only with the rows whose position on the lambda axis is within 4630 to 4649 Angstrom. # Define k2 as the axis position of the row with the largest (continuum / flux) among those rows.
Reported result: 4647.0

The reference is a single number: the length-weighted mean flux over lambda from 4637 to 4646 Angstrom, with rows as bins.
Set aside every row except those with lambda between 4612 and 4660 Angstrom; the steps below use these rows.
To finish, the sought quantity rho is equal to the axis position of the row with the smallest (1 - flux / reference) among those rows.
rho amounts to 4659.0 Angstrom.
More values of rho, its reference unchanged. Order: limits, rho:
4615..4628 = 4627.5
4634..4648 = 4642.5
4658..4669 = 4660.5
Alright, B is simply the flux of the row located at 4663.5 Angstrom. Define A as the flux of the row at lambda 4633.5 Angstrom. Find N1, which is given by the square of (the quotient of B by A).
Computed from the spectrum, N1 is 1.14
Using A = 7.01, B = 7.5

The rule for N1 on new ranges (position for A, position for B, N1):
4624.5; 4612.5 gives 1.04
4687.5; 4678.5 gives 0.83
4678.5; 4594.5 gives 0.99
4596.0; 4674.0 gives 1.07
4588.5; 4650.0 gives 0.81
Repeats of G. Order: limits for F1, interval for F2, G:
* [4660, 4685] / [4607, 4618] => 2.08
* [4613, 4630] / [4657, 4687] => 1.93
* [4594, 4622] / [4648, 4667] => 1.98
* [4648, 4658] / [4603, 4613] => 2.04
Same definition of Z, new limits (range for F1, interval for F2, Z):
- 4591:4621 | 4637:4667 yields 0.968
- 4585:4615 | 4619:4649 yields 0.939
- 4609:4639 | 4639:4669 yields 1.001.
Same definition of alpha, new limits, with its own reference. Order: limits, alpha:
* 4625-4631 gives -1.0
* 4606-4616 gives -1.3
